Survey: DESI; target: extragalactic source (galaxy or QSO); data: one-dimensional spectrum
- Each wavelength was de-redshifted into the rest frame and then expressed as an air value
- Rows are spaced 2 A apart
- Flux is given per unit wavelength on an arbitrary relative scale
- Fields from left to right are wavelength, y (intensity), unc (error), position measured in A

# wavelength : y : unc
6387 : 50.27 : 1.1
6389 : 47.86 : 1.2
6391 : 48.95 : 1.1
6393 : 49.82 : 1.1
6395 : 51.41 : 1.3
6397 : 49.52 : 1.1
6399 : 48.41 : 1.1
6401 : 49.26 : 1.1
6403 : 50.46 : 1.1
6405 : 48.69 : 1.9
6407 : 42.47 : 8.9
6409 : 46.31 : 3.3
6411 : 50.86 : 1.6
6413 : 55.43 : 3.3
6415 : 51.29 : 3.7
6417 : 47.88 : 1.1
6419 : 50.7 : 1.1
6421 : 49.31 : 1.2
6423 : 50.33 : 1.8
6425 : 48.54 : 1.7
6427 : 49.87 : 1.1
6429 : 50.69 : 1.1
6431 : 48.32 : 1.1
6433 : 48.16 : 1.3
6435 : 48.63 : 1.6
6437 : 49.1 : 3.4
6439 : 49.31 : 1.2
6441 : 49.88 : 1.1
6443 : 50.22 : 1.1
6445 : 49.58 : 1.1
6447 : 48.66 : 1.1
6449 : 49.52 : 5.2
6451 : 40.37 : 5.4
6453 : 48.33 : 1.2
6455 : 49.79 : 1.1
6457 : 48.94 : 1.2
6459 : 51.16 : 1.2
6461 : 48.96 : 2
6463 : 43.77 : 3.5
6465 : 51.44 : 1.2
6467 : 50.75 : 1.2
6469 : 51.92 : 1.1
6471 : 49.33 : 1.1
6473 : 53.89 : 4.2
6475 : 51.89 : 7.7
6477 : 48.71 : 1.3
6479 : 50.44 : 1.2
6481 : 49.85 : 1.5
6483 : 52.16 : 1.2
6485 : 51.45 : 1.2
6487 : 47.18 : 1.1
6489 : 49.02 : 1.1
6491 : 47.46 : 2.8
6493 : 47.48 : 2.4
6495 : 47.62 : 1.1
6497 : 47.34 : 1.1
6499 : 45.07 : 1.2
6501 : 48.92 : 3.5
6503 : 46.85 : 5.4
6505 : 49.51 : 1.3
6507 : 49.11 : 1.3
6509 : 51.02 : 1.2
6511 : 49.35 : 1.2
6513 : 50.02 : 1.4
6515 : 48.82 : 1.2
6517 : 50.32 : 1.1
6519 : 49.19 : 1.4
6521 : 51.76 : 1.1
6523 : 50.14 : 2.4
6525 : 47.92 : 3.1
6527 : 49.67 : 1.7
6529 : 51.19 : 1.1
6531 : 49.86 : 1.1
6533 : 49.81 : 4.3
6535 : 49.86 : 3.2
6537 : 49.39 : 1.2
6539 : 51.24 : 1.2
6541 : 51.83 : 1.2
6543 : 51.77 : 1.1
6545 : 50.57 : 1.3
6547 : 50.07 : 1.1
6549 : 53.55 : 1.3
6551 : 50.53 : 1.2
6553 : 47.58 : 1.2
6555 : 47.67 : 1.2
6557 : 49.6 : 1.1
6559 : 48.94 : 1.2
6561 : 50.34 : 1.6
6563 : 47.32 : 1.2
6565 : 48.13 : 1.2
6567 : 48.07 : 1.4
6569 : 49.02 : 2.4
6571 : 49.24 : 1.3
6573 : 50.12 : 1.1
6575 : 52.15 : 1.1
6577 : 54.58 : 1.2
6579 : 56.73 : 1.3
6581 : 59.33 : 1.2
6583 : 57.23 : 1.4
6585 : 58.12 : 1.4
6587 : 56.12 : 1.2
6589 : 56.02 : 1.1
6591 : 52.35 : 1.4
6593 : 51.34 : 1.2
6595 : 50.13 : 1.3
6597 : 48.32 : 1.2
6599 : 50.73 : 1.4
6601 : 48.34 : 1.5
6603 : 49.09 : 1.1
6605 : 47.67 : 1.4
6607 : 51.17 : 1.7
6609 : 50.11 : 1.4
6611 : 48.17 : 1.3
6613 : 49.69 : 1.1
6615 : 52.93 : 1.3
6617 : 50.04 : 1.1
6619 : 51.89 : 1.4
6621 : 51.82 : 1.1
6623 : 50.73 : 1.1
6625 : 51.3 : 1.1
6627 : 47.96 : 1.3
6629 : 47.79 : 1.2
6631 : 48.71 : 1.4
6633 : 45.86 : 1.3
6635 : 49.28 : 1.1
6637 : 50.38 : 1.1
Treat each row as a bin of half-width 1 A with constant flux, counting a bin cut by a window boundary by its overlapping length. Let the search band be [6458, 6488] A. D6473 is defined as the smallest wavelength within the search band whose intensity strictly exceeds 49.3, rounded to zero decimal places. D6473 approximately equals 6459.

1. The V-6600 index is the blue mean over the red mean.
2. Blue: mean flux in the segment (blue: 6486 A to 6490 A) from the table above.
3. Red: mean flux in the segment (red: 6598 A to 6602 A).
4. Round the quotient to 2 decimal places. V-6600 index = 0.97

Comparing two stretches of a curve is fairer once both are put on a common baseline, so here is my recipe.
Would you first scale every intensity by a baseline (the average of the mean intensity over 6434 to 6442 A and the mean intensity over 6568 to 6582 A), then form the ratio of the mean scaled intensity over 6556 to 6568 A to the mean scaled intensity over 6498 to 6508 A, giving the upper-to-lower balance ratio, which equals 1.018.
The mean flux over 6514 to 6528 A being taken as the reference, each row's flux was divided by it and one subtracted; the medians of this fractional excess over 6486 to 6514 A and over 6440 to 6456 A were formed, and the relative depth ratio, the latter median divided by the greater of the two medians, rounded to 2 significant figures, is 1.0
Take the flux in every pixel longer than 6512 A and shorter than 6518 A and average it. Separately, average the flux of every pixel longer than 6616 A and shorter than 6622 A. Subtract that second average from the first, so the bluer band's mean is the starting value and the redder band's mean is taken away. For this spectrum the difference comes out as -1.53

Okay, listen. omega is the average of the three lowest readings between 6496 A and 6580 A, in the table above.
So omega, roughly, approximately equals 46.4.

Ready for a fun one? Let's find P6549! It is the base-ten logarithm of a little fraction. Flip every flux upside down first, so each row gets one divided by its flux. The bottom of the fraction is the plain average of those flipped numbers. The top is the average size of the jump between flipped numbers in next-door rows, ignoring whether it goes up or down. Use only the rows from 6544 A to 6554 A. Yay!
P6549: -1.32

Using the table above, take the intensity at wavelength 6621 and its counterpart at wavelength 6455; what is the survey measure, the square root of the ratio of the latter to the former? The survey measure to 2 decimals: 0.98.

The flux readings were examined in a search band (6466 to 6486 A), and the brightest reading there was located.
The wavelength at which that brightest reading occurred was 6473 A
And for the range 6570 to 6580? 6579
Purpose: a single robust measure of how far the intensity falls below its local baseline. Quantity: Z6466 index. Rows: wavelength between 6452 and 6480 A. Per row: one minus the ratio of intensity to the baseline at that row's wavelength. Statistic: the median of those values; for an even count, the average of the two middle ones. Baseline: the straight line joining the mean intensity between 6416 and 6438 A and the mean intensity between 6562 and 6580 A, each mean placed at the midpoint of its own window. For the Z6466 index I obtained -0.010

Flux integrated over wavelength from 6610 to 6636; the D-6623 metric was 1292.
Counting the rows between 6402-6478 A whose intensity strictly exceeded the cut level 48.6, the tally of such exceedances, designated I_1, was 29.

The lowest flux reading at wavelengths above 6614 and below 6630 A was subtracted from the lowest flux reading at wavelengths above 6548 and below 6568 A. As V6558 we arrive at -0.5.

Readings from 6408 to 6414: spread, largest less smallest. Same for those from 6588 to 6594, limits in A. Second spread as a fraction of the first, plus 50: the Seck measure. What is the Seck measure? 50.5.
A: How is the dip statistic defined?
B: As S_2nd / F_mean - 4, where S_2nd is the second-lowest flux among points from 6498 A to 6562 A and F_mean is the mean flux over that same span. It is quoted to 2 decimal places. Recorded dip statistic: -3.06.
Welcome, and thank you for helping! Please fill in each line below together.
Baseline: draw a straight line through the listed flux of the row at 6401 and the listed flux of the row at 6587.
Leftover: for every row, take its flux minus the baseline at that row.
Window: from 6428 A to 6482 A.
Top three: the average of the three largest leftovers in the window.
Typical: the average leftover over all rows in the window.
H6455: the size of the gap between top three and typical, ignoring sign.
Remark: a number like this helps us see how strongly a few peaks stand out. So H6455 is 2.8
